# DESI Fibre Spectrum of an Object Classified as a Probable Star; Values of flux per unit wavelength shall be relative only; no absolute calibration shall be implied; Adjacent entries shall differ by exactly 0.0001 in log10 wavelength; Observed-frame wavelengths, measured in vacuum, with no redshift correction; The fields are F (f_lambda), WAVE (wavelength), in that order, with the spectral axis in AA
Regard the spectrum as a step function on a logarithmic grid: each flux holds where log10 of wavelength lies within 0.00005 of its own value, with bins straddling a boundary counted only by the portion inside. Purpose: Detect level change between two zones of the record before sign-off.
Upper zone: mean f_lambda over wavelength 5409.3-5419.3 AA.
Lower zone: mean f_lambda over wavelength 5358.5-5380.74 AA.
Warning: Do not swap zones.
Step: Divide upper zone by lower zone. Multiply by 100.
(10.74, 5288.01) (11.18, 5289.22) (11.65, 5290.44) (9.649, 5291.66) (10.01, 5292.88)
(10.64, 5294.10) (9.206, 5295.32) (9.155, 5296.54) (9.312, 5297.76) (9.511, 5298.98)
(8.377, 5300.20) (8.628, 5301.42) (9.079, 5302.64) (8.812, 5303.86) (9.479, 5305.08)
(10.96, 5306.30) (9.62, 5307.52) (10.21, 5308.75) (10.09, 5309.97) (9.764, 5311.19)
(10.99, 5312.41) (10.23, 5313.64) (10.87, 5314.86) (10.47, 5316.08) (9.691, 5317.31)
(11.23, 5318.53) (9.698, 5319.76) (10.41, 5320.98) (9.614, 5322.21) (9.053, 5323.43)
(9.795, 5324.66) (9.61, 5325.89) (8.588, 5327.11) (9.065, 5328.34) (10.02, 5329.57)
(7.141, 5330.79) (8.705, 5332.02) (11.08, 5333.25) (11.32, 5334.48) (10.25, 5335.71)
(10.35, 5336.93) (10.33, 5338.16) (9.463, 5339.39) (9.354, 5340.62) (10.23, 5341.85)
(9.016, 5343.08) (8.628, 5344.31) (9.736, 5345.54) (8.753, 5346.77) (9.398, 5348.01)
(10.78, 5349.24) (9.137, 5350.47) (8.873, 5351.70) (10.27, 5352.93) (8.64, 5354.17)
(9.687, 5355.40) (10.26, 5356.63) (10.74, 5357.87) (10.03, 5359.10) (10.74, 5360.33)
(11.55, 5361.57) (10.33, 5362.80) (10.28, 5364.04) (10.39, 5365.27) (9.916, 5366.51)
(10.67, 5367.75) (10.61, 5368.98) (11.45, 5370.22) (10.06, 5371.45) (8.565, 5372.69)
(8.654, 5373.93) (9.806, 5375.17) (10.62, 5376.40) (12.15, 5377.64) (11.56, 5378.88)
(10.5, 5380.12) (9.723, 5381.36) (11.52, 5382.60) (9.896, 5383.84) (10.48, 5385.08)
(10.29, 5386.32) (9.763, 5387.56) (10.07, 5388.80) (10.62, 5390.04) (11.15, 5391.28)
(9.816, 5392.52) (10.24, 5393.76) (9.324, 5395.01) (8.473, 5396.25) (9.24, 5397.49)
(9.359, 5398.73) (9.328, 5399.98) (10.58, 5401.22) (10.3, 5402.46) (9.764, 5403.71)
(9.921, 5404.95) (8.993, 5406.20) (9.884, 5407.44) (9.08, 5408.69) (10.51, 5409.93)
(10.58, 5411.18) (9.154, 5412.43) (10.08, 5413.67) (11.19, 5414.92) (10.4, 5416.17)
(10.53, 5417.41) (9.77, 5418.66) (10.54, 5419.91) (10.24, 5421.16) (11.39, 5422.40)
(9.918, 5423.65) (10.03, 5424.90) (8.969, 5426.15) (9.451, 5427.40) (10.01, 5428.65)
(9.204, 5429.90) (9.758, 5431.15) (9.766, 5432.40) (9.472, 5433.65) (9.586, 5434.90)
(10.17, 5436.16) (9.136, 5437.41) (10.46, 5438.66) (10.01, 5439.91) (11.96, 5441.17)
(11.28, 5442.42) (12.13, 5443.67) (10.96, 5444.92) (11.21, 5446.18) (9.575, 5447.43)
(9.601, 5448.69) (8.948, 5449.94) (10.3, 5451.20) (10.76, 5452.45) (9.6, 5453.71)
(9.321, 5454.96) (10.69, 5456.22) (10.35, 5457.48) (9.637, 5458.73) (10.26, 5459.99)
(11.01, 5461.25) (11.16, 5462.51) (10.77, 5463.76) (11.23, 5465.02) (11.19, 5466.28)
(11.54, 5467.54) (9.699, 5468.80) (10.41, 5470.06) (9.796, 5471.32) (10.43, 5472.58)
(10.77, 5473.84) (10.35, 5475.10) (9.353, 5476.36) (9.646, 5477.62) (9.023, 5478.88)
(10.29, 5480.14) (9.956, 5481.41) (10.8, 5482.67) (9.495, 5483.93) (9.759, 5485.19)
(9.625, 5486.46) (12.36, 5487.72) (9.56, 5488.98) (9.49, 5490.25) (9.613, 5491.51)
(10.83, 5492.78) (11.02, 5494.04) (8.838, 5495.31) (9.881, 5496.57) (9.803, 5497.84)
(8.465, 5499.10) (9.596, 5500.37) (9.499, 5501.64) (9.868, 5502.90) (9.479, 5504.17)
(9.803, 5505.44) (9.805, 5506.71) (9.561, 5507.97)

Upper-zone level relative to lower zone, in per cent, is 98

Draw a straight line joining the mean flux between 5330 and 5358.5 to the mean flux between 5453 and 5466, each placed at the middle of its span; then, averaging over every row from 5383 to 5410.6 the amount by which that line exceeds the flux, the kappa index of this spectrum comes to 0.13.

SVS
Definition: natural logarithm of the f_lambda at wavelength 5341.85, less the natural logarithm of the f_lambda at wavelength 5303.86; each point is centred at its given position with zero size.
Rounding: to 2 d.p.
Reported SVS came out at 0.15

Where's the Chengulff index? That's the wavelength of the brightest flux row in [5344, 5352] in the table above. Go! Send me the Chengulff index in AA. 5349.24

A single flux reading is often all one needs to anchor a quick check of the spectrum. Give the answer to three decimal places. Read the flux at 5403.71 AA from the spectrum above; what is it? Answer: 9.764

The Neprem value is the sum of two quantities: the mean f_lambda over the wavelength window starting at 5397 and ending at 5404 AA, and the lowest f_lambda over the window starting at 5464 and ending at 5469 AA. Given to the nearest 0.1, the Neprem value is 19.5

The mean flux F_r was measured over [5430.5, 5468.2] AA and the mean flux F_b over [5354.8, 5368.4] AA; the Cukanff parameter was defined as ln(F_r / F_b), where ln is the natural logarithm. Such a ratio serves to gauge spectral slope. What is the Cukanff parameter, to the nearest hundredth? 0.00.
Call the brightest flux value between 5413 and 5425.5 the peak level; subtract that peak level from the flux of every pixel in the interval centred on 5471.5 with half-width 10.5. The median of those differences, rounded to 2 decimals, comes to -0.98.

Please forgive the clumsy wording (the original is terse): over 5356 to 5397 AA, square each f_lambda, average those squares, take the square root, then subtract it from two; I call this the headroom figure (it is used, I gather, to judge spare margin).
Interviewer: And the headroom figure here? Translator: -8.34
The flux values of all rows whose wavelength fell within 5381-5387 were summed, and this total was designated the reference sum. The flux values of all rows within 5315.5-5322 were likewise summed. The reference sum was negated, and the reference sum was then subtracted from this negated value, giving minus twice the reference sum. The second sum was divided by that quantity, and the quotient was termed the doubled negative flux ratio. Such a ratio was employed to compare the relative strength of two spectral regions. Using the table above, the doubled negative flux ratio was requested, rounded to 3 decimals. -0.496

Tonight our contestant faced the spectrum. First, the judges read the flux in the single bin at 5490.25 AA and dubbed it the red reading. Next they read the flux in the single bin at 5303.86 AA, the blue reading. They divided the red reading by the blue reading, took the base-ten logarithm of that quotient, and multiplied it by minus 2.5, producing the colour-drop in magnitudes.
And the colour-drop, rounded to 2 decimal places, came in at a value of -0.08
